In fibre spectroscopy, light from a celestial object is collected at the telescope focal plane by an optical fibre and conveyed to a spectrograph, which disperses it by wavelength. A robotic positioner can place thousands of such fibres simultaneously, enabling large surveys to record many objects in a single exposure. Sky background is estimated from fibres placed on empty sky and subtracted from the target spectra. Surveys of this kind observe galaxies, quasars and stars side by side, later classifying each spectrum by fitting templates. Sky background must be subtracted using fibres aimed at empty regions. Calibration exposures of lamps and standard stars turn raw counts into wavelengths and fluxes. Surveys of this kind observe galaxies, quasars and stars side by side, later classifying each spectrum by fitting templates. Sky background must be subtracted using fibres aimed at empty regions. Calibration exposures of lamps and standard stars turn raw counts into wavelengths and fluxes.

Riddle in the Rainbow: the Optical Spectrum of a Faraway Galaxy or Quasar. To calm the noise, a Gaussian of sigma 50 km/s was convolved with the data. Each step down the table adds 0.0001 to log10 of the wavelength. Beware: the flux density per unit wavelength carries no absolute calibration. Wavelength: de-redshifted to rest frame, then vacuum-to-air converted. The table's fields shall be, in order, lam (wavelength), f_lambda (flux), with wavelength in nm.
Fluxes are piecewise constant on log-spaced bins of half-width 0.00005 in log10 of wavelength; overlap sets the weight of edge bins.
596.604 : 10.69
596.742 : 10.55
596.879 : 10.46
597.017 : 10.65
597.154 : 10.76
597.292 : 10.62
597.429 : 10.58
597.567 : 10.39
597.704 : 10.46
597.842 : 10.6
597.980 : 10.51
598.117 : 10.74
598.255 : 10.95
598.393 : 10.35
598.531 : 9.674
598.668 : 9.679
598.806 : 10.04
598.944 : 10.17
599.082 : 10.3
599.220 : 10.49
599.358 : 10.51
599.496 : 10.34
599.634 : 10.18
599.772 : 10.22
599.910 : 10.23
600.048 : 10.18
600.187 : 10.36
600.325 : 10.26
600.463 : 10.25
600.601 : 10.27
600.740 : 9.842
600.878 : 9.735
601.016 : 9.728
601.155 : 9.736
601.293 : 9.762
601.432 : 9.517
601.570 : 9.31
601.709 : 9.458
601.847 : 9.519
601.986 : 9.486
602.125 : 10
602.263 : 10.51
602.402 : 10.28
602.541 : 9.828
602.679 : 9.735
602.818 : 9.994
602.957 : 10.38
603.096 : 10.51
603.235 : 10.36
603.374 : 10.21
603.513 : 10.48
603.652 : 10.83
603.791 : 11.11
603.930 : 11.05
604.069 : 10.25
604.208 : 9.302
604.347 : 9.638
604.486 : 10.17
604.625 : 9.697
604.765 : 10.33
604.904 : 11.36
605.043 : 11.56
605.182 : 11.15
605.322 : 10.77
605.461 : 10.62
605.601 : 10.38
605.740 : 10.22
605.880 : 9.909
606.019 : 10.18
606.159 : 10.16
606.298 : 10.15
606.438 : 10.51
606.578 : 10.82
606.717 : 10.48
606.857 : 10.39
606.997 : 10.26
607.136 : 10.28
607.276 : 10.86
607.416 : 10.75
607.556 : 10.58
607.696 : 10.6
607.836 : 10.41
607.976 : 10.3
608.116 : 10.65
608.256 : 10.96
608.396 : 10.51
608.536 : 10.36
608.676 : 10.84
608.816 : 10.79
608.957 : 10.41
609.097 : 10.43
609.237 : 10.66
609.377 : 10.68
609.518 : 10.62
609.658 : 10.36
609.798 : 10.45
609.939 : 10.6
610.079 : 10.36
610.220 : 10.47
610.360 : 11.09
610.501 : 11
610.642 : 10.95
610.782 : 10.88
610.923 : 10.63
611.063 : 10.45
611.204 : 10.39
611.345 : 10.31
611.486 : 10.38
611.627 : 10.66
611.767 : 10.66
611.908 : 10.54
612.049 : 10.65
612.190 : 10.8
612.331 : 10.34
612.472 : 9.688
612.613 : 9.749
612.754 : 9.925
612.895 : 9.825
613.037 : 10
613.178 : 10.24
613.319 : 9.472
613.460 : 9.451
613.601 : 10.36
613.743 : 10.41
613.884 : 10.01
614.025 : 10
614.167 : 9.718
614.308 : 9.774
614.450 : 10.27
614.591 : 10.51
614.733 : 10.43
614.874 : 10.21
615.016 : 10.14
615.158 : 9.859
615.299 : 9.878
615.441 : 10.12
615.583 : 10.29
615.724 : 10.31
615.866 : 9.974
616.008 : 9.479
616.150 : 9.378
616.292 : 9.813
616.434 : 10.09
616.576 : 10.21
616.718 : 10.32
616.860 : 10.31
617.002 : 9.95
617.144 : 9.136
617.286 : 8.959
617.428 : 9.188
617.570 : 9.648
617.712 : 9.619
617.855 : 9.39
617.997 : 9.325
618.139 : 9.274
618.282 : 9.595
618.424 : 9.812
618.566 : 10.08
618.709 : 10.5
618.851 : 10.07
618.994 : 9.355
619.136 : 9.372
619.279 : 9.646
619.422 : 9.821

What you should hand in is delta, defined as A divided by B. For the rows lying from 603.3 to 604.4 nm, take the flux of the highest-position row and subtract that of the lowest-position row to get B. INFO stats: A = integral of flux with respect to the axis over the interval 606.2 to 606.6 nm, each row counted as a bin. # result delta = -7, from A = 4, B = -0.6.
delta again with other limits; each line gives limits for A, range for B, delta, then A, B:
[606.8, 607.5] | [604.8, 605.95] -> -5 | 7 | -1.5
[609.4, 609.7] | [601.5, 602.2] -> 5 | 3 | 0.7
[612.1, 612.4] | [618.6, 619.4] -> -4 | 3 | -0.9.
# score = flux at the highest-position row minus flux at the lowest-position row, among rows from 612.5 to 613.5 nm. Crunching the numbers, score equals -0.30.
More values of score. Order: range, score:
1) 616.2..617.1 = 0.14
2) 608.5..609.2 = 0.07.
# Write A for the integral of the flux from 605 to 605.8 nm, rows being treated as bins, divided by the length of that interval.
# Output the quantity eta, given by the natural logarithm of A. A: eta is 2.38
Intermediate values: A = 10.8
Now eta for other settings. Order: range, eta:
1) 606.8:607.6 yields 2.35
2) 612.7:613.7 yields 2.29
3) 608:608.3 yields 2.37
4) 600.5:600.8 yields 2.31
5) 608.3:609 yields 2.36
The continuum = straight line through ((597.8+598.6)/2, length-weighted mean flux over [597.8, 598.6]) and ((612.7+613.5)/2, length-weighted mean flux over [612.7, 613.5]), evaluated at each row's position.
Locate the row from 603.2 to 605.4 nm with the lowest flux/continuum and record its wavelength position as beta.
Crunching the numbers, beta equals 604.208 nm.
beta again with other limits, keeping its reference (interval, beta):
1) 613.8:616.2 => 616.150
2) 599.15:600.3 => 599.634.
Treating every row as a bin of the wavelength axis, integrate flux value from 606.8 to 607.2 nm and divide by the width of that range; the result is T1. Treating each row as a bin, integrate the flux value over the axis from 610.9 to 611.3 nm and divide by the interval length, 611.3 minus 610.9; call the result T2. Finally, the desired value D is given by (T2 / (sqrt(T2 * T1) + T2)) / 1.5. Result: 0.334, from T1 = 10.3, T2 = 10.5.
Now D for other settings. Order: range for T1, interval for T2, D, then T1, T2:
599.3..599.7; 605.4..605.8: 0.334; 10.3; 10.4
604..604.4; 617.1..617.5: 0.328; 9.7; 9.1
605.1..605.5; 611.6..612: 0.331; 10.9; 10.6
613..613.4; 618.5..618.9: 0.336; 9.9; 10.2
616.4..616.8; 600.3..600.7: 0.333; 10.2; 10.2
